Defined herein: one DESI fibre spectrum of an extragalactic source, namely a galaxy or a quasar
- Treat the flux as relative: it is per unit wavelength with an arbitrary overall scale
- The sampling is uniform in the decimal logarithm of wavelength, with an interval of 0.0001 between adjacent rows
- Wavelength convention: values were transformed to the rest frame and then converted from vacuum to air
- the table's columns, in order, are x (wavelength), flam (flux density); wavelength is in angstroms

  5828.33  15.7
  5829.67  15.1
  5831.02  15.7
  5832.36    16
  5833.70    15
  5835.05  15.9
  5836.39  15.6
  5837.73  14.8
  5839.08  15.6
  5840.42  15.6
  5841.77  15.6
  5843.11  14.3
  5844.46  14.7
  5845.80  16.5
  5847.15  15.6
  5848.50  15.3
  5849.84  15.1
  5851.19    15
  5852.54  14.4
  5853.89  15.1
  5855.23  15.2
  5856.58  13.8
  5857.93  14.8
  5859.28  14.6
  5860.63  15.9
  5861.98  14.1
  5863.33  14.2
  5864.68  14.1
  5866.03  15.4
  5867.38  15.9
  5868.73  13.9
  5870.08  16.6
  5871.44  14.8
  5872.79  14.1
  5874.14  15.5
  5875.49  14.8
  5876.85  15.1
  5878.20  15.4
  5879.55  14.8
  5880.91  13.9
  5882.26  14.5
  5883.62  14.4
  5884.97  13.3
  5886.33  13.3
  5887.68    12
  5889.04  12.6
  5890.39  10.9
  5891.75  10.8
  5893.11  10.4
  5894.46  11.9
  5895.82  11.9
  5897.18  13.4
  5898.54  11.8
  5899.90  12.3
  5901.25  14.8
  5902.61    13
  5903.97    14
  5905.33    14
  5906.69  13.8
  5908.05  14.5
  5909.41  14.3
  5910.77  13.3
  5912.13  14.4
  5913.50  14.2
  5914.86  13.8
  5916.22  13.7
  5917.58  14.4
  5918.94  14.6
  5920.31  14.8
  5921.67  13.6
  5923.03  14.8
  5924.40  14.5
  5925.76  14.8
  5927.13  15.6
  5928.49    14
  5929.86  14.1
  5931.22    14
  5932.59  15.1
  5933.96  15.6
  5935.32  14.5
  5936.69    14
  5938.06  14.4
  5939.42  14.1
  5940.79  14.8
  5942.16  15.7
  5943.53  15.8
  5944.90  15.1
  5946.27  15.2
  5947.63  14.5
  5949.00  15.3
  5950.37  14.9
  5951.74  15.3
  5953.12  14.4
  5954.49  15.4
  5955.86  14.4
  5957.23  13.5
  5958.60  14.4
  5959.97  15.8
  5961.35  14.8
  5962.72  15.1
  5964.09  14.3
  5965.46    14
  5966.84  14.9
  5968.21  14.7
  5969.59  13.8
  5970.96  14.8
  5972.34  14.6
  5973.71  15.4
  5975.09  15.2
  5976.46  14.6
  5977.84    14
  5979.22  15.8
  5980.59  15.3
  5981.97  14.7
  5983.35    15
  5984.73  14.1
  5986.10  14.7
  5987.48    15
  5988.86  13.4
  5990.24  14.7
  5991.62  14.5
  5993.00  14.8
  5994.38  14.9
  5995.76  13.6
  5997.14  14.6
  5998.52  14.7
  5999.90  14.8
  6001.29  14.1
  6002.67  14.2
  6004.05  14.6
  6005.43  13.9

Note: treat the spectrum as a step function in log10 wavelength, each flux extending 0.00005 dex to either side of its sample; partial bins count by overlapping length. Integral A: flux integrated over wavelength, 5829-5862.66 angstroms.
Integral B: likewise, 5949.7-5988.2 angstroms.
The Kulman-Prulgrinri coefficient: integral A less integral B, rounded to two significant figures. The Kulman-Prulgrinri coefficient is -57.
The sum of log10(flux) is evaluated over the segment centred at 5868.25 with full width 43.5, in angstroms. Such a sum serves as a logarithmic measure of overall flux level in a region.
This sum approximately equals 37.2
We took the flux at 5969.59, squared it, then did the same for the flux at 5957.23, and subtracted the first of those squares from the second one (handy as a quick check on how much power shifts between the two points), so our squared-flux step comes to -8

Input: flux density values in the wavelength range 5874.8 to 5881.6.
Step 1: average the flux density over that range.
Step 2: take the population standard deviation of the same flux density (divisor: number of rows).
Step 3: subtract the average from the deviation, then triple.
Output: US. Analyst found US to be -42.9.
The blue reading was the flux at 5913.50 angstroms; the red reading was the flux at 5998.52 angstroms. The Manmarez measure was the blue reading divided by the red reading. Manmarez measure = 1.0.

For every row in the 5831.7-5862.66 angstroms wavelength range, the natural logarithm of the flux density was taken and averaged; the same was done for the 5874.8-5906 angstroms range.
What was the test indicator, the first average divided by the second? 1.06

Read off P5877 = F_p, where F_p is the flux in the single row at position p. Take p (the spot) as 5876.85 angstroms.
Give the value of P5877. 15.1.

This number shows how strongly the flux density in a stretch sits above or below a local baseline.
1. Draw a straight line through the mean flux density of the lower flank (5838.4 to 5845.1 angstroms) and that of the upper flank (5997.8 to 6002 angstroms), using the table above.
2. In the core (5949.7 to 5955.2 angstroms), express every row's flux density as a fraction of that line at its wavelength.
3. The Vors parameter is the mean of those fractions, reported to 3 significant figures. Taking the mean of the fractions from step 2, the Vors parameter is 1.02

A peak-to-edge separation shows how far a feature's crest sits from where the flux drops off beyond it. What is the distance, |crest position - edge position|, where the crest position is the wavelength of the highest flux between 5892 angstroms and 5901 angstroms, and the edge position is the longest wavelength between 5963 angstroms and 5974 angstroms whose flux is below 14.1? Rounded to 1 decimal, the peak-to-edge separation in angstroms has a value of 72.4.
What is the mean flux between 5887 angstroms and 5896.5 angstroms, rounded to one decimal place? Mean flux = 11.5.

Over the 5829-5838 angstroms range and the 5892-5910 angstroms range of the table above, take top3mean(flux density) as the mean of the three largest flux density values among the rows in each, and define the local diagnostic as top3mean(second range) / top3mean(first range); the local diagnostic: 0.92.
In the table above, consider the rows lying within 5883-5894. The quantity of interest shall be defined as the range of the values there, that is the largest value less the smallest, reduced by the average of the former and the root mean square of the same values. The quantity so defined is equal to -4.1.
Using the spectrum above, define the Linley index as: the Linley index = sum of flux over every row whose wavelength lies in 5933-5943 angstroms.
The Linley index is 103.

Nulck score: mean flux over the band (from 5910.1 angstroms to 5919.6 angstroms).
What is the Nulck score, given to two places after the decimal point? 14.06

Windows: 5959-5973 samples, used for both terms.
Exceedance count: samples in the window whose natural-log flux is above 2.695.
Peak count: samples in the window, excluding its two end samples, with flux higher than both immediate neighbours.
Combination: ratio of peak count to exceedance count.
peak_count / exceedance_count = 1.0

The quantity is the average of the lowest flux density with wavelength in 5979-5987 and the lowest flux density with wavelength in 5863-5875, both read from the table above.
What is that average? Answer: 14.0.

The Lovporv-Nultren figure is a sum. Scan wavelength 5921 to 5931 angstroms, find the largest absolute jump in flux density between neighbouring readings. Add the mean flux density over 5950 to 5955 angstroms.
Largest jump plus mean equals 16.6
